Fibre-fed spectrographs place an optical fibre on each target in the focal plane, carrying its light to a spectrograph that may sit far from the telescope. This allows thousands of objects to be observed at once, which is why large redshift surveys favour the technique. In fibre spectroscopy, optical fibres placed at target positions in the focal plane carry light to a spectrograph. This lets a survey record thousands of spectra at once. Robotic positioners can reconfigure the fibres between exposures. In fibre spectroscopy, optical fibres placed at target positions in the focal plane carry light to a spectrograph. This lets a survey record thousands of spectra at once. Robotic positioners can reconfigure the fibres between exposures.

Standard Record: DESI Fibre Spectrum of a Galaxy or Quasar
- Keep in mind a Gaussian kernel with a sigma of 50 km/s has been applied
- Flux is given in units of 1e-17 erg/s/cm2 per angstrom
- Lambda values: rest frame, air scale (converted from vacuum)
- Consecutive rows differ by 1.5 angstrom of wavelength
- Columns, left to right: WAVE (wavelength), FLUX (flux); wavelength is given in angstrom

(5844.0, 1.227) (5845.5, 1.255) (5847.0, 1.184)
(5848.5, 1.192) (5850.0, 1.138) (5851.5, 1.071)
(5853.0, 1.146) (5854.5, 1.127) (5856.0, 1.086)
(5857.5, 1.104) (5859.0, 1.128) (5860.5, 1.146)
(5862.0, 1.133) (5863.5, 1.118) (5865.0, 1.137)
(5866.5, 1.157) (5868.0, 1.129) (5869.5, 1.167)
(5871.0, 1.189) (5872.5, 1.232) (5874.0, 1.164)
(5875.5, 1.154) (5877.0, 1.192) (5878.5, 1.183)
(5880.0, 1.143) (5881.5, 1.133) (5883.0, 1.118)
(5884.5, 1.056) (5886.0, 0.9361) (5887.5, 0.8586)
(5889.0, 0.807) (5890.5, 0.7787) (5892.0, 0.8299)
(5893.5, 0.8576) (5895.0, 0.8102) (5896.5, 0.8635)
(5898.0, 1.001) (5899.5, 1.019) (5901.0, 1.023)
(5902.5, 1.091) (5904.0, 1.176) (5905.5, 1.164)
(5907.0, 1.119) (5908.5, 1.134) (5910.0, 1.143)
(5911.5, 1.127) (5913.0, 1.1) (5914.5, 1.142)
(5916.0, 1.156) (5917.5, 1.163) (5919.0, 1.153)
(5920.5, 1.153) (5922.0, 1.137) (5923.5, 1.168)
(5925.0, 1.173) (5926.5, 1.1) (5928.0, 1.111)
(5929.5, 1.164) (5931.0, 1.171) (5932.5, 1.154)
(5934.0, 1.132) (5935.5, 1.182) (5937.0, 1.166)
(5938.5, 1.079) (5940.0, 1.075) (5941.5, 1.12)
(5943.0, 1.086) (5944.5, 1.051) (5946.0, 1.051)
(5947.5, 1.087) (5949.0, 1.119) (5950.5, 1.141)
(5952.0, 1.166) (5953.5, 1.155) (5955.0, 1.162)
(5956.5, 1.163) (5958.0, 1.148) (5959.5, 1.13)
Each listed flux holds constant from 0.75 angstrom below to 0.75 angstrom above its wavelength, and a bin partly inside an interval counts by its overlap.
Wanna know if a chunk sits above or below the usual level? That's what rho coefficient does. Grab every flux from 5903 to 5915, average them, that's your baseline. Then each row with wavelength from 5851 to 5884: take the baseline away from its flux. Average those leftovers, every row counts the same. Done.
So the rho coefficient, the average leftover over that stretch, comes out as 0.01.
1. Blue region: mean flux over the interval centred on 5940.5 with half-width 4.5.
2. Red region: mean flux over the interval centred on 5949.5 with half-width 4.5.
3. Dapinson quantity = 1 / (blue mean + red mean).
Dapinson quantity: 0.451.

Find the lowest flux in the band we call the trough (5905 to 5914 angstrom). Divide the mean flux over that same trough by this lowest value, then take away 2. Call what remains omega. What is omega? -0.972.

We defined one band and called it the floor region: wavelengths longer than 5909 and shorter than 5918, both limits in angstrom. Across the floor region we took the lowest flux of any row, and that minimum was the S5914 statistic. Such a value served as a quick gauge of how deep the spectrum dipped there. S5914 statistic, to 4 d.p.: 1.1000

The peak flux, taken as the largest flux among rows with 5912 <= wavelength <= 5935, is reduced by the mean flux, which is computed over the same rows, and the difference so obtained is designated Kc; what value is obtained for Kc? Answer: 0.028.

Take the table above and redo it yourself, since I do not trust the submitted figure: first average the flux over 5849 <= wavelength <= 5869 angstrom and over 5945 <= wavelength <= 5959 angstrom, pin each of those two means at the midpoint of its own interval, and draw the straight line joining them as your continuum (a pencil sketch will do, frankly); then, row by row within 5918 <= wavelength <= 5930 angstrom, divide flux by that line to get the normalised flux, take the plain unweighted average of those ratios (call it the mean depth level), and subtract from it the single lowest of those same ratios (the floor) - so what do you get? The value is 0.040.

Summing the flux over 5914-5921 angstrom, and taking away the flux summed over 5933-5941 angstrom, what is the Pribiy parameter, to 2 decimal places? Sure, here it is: 0.13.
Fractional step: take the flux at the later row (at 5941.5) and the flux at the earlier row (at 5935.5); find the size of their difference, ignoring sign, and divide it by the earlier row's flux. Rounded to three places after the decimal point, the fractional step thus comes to 0.052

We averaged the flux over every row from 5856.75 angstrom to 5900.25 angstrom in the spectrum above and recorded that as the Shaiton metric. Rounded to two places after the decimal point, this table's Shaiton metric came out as 1.05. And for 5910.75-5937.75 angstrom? 1.15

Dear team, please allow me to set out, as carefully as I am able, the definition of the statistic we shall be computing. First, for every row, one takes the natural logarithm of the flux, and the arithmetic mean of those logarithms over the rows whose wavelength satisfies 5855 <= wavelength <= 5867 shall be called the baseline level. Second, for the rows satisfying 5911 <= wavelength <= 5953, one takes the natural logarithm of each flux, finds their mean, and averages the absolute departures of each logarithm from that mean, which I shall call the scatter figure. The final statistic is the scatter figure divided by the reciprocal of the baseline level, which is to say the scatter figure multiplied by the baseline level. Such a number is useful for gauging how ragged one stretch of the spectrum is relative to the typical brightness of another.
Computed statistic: 0.0034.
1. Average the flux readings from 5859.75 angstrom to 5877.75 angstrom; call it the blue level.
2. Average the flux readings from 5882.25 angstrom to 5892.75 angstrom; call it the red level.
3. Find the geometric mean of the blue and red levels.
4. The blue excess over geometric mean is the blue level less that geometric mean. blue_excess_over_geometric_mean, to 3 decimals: 0.131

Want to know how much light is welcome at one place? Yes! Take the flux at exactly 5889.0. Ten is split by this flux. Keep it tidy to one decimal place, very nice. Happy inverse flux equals 12.4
